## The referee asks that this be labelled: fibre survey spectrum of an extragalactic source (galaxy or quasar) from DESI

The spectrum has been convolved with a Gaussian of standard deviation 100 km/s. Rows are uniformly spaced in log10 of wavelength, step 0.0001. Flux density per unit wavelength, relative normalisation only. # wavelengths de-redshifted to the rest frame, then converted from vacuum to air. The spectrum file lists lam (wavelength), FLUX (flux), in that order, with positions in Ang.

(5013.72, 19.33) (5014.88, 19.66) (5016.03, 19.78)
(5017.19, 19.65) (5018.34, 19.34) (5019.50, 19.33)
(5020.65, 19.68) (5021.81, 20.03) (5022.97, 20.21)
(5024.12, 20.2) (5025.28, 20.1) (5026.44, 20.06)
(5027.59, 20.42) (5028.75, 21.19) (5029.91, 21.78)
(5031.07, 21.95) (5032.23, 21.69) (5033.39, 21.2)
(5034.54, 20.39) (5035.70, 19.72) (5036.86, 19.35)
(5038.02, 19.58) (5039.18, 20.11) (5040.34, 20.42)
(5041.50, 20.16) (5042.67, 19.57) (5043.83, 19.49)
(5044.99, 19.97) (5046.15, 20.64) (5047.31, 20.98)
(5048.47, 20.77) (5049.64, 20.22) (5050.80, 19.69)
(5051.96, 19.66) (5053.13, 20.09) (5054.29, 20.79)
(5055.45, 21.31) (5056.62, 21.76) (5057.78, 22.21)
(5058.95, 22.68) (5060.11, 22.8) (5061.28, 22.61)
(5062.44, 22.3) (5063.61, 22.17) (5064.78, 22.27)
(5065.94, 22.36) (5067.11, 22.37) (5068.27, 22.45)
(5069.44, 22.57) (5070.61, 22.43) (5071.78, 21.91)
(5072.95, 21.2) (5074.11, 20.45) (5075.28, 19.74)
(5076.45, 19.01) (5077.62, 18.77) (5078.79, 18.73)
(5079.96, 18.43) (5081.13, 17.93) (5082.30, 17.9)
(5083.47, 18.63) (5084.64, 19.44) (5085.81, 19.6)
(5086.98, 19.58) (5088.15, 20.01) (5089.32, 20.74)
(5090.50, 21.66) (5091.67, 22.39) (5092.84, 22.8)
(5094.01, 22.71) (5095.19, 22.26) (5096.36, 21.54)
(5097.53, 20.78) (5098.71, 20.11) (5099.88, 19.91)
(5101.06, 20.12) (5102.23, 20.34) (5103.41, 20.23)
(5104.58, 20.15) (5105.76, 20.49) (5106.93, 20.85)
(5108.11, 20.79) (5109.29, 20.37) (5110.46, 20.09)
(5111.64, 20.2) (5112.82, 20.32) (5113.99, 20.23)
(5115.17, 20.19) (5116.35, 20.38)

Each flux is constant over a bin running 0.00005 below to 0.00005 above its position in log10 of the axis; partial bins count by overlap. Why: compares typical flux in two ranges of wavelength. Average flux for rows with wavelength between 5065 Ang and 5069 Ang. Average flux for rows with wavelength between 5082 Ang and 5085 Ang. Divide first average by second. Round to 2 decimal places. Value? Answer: 1.20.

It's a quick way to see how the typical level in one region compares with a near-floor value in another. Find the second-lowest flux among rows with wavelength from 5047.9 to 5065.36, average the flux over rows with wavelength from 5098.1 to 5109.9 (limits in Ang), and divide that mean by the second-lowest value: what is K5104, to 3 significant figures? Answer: 1.03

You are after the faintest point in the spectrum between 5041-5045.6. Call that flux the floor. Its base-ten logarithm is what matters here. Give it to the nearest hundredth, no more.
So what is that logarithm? 1.29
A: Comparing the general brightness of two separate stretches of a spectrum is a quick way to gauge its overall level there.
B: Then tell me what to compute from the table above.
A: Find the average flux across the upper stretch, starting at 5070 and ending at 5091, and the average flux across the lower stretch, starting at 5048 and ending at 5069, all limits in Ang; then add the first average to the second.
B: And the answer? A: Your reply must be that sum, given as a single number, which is 41.4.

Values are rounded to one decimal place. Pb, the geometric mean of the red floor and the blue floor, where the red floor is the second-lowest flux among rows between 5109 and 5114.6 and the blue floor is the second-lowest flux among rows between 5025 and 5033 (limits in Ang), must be 20.1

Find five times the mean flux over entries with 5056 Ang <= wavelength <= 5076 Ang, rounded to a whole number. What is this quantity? 110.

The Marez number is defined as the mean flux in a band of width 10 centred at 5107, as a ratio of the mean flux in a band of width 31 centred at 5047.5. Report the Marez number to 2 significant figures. 0.98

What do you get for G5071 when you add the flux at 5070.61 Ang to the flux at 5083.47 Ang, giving 41.1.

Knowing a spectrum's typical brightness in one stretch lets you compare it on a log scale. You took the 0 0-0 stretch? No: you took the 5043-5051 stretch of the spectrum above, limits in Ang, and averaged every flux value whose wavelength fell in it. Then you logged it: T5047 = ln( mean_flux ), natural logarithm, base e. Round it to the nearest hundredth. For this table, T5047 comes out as 3.01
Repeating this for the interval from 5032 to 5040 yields 3.01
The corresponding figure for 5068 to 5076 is 3.07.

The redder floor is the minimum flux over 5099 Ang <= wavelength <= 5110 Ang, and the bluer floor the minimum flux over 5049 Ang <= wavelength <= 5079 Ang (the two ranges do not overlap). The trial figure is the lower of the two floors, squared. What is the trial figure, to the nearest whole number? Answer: 351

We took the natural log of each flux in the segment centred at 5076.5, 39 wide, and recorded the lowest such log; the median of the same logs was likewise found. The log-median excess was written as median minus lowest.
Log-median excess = 0.20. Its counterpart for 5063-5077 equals 0.16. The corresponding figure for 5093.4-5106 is 0.02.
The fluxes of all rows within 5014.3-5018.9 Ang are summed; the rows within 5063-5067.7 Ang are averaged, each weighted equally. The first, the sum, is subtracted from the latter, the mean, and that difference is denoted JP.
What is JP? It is -56.1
